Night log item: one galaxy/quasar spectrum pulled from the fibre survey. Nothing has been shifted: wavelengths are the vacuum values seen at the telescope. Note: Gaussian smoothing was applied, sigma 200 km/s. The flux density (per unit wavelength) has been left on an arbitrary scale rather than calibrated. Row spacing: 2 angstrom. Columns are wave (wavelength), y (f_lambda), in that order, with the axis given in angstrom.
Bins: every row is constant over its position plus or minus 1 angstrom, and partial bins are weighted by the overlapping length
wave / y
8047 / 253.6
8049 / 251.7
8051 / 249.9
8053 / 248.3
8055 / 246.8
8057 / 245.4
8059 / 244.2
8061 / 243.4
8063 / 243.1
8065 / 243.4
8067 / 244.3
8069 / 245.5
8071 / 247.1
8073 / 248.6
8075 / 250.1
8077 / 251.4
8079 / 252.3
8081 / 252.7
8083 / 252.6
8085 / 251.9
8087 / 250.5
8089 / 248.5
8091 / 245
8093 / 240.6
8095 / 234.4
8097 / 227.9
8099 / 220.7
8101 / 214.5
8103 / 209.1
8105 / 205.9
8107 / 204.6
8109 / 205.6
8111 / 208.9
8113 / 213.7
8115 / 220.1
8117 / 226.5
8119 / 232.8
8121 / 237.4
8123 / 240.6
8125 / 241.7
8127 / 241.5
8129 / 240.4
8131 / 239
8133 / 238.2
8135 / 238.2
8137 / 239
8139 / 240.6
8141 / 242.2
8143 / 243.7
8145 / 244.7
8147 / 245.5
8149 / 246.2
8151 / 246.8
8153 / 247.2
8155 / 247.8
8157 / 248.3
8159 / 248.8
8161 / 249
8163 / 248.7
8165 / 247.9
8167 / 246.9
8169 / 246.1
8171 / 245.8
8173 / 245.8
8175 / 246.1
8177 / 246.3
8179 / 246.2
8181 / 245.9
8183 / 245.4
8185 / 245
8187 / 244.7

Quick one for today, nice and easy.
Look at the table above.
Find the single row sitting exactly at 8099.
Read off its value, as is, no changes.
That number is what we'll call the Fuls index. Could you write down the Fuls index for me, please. 220.7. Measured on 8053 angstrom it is 248.3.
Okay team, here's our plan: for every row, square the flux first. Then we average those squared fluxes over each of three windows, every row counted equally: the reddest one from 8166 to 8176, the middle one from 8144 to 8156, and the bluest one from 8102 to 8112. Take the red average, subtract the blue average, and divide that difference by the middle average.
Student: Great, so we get 0.29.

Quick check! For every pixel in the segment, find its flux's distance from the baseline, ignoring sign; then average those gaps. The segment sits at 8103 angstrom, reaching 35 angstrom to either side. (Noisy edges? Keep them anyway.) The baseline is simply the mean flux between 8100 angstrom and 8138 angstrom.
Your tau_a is 16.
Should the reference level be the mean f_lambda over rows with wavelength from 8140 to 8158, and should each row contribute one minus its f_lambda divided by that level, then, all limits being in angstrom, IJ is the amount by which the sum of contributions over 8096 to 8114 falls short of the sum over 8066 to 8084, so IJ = -1.4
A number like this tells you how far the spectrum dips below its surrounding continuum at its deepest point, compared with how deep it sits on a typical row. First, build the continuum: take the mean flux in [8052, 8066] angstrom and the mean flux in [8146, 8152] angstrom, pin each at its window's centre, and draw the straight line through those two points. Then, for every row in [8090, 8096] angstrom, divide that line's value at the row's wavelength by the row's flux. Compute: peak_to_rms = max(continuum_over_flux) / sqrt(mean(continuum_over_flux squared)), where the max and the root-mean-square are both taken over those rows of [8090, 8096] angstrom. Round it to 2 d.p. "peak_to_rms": 1.02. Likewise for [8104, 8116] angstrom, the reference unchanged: 1.02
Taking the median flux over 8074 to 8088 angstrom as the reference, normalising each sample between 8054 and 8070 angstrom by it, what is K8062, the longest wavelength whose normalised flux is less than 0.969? 8065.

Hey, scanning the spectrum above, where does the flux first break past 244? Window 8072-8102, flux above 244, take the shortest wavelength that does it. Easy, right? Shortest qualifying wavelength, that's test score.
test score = 8073 angstrom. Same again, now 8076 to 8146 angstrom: 8077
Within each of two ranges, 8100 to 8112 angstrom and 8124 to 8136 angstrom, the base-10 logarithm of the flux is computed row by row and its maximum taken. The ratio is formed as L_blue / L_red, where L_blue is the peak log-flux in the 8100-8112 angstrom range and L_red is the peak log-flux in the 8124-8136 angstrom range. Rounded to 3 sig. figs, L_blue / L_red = 0.978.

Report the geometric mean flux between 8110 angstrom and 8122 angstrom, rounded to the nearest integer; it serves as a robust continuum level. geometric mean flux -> 223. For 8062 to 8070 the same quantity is 244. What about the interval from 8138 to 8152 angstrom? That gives 244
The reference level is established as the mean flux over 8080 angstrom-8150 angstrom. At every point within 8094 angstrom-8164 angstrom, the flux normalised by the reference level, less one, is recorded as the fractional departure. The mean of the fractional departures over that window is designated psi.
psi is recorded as -0.001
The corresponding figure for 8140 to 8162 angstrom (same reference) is 0.054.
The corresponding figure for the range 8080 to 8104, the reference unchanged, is 0.015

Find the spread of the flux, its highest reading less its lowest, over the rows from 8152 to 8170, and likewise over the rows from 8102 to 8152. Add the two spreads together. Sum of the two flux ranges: 45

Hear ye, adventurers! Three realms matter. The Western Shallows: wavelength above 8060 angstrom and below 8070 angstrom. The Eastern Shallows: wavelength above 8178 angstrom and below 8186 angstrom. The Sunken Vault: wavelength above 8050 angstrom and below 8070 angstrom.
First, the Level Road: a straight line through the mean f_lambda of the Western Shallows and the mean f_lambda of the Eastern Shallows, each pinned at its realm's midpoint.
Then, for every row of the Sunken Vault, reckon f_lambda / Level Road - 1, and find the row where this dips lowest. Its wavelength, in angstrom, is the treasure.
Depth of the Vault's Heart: 8063 angstrom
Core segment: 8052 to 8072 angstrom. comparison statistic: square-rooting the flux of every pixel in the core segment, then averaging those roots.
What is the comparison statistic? 15.7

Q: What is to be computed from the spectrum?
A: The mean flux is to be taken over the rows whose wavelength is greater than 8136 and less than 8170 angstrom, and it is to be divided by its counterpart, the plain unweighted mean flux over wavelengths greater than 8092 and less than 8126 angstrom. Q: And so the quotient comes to 1.10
